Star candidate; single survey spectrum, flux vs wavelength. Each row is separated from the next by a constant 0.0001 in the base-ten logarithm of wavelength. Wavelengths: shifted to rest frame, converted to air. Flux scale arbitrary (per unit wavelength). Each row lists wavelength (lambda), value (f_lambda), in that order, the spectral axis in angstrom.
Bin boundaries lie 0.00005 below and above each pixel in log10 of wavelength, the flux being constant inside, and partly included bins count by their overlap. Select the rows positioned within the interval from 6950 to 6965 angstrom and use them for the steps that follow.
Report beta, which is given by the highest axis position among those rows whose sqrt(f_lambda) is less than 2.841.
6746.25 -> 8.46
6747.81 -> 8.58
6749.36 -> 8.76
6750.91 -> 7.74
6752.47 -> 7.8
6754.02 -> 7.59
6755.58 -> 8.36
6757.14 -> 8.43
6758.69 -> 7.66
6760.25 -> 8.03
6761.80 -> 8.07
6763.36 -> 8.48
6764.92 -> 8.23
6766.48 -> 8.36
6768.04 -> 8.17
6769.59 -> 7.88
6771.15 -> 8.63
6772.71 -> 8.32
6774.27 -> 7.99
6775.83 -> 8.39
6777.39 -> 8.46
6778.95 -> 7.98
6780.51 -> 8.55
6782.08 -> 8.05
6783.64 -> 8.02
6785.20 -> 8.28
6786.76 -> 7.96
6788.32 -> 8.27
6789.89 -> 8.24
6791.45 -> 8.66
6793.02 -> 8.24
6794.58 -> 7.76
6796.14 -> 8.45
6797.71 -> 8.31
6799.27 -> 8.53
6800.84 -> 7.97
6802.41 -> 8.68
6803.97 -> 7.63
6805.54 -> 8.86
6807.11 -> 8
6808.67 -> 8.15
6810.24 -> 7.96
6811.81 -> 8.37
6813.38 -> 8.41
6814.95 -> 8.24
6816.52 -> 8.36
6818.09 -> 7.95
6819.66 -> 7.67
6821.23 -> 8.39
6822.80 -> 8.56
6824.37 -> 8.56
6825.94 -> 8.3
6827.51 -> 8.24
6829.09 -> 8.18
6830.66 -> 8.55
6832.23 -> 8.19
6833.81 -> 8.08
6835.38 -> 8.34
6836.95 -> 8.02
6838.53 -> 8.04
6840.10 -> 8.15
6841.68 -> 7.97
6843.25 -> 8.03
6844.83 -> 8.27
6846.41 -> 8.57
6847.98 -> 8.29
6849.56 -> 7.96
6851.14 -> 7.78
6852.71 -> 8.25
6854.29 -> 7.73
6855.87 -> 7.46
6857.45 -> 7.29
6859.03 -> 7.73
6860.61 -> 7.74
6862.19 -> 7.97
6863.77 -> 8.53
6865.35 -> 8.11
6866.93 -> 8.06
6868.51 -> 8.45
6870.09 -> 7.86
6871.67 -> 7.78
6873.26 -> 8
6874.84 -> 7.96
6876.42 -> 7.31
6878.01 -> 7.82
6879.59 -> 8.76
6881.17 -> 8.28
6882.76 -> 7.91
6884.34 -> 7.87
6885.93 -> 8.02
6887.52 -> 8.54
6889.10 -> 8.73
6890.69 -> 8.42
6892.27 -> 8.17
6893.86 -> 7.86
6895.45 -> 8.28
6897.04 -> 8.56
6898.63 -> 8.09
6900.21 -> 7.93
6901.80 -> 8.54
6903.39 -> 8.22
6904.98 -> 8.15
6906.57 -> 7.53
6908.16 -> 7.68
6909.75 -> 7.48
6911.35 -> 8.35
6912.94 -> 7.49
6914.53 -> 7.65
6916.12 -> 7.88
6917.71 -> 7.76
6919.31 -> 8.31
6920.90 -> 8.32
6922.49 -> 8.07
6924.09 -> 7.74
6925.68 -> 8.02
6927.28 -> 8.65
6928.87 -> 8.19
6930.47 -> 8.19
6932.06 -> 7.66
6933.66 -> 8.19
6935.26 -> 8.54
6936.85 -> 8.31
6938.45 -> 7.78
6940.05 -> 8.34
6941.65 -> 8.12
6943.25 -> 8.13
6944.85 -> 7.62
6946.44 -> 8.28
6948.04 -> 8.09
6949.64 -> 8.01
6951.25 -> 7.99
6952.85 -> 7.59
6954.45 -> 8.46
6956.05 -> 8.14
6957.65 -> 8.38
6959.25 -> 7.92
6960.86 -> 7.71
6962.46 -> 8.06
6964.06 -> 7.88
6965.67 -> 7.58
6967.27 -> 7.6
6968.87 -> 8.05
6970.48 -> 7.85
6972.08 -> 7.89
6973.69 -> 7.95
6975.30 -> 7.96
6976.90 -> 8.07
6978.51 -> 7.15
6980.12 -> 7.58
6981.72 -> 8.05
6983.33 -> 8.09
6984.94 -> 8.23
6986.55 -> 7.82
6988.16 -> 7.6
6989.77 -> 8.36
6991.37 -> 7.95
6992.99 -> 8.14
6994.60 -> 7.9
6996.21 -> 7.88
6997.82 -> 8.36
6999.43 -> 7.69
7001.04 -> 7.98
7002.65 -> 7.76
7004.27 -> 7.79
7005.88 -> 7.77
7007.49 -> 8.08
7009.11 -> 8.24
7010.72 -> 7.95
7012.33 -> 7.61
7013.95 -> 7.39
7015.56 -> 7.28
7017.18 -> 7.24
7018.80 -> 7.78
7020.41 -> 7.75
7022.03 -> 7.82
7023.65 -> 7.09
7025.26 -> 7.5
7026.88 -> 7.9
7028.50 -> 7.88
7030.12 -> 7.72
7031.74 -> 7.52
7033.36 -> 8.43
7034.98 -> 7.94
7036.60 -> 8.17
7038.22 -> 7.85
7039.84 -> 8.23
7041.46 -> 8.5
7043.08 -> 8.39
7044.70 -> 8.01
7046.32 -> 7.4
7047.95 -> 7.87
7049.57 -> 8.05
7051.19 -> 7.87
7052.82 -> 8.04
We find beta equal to 6964.06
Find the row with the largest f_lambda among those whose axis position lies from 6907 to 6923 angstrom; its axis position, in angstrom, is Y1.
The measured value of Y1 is 6911.35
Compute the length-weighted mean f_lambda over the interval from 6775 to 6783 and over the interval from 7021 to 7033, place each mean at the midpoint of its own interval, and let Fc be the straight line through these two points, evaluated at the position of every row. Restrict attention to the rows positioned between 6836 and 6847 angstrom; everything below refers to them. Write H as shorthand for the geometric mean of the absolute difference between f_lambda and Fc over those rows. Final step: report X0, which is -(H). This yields -0.113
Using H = 0.11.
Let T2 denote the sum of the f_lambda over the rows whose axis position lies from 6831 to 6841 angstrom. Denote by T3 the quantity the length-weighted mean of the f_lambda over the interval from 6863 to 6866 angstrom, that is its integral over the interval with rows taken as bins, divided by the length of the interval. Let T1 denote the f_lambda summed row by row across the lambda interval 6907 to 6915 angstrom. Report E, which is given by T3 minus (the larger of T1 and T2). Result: -40.5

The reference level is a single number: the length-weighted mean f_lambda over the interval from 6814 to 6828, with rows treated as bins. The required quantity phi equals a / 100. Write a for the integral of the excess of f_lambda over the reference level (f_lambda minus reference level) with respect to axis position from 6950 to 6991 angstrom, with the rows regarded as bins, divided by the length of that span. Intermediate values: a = -0.34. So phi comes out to -0.0034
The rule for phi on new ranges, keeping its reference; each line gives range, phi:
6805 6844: -0.0004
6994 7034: -0.0049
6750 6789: -0.0011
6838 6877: -0.0028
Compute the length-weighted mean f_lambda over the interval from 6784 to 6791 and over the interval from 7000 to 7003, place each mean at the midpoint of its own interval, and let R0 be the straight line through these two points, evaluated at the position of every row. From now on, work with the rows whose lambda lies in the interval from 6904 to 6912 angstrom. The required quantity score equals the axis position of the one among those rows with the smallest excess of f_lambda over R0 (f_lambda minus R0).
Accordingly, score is 6909.75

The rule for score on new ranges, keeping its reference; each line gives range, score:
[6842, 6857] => 6855.87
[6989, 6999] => 6996.21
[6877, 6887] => 6878.01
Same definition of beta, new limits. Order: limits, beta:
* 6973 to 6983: 6981.72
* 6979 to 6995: 6994.60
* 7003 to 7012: 7010.72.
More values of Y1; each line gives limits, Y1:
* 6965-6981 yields 6976.90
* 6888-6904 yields 6889.10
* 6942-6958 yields 6954.45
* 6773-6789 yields 6780.51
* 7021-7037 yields 7033.36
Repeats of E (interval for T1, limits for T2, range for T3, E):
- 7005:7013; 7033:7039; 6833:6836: -31.5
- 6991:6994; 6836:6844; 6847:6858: -32.4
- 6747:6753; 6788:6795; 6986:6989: -33.5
